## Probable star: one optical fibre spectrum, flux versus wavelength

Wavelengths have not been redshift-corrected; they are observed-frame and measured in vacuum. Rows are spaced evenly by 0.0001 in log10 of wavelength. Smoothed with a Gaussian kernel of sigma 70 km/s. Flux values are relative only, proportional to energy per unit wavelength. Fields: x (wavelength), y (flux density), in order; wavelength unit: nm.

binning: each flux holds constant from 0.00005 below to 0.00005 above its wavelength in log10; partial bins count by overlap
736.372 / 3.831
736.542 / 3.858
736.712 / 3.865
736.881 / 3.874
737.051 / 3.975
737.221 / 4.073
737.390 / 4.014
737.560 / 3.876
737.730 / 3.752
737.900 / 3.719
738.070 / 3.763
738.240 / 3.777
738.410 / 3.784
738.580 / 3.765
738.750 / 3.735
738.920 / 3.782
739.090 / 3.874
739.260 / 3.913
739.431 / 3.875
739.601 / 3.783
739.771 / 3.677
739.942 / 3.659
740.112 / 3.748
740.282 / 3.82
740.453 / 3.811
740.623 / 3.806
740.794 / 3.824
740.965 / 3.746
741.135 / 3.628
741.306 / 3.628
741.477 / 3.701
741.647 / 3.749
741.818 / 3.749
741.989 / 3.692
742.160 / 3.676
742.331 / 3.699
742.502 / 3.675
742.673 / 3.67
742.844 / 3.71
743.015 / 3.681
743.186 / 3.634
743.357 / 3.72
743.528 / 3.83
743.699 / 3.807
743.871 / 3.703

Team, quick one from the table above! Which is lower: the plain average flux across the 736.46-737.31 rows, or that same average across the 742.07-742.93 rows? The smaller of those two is 3.69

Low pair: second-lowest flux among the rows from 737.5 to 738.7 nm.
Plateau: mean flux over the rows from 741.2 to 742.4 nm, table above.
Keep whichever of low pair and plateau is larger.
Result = 3.75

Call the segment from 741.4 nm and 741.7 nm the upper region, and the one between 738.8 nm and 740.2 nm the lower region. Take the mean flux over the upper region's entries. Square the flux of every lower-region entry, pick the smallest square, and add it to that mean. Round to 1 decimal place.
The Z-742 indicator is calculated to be 17.1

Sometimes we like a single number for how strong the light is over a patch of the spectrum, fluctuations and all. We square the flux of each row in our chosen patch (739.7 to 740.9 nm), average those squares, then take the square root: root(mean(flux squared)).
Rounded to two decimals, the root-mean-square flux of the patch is 3.76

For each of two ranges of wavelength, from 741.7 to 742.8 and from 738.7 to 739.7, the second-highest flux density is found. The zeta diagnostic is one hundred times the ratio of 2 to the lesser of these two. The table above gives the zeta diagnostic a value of 54.1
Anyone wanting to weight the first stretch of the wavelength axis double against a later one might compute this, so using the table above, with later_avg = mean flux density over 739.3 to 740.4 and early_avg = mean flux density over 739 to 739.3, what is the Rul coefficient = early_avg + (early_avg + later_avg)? 11.55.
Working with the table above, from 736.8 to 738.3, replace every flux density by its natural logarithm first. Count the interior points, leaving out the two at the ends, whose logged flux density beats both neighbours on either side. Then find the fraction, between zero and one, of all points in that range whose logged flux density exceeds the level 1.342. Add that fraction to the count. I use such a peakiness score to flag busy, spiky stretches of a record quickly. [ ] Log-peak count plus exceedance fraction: 1.6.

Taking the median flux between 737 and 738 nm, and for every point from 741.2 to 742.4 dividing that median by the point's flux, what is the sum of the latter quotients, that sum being 7.4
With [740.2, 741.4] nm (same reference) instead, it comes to 7.3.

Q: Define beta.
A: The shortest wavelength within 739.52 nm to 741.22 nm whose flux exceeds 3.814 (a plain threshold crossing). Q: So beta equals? 740.282 nm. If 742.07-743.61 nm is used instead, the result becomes 743.528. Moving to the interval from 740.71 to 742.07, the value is 740.794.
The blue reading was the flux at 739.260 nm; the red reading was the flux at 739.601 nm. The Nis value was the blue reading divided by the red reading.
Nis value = 1.03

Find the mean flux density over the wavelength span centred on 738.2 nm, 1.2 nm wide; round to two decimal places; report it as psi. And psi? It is 3.76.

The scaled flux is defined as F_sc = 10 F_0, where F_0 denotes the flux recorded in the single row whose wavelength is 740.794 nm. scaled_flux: 38.2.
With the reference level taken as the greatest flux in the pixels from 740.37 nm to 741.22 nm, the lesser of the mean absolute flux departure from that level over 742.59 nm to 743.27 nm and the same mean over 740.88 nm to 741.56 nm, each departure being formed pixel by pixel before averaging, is 0.148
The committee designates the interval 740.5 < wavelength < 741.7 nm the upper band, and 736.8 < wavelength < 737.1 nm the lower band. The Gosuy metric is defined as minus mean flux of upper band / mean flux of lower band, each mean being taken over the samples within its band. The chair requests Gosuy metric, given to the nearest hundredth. -0.95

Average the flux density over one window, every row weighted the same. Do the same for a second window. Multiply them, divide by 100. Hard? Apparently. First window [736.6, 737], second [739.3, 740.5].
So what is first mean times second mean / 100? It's 0.146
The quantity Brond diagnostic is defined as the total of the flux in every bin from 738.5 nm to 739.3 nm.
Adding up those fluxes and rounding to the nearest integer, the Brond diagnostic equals 19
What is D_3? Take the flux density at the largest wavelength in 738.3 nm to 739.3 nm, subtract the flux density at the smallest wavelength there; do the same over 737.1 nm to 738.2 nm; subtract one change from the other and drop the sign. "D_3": 0.44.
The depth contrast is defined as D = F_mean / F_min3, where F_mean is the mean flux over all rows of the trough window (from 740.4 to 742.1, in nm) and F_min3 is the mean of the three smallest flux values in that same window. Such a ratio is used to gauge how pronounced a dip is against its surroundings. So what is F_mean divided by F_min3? 1.02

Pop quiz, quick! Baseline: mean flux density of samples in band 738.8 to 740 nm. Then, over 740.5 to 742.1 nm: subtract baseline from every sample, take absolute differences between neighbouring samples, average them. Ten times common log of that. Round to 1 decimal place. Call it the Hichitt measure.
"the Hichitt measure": -13.1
